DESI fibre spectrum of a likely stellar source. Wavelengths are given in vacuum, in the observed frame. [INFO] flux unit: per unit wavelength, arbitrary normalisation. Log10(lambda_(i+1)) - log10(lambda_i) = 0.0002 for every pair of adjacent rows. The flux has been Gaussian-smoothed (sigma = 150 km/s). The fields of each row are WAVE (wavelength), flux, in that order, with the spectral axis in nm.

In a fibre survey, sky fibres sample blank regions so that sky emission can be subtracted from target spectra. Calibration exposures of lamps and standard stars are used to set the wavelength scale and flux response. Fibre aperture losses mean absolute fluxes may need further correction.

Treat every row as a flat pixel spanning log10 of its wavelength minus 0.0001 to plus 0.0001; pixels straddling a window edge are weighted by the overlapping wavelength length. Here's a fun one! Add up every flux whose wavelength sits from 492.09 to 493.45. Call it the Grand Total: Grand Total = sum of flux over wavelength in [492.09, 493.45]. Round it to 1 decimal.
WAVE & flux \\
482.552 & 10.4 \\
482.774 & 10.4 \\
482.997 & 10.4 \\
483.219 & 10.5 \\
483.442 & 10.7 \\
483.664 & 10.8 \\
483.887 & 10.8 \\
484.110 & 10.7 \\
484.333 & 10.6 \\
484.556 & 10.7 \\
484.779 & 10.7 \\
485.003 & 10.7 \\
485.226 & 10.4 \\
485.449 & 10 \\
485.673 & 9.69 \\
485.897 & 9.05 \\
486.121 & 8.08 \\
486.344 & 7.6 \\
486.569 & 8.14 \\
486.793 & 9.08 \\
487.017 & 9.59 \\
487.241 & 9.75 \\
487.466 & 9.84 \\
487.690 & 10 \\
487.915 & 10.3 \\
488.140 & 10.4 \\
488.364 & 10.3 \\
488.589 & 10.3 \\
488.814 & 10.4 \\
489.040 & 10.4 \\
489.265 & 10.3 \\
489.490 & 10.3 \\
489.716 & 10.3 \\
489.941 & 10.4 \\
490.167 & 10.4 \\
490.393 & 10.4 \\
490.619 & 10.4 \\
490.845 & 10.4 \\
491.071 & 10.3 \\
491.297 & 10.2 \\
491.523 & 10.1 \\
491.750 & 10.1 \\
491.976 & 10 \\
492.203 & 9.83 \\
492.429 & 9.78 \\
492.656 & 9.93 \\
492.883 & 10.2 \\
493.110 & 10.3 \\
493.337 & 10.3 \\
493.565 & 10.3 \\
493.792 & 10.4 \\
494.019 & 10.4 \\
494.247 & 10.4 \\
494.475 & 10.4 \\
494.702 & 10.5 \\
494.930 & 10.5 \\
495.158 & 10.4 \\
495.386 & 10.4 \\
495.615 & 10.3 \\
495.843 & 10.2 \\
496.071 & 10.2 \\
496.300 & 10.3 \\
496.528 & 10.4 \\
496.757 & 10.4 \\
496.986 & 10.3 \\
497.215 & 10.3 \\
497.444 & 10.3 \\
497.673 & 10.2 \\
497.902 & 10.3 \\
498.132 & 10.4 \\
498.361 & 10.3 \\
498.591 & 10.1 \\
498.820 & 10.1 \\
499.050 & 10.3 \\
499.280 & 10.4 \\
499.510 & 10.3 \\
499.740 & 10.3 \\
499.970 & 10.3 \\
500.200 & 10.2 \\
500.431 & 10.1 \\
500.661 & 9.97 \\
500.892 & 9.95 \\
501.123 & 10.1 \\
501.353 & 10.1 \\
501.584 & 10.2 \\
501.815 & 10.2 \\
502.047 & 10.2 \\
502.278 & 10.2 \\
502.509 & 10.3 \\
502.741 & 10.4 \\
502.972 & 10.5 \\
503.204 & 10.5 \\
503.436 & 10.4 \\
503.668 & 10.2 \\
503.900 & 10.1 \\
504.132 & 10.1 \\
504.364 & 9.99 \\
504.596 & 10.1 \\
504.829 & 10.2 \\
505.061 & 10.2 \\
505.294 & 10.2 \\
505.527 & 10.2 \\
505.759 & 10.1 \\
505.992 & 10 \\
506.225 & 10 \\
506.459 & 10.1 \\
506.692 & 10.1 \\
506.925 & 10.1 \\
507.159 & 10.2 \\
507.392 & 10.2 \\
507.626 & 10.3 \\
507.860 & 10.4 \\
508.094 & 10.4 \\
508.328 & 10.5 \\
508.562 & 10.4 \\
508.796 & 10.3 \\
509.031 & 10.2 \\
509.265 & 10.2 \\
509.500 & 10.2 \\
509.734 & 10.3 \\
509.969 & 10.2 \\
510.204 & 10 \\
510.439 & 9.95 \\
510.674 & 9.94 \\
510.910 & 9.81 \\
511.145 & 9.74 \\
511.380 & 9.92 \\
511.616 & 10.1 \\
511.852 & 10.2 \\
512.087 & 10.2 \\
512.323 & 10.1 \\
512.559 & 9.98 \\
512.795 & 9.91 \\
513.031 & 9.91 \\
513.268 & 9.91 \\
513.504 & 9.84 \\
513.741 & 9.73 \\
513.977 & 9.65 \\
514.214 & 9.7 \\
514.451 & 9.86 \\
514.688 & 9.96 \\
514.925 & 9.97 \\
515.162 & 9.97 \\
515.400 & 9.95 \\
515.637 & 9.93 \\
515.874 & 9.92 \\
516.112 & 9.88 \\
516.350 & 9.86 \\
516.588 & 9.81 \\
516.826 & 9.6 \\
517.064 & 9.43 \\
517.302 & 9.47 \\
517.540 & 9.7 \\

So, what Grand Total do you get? 60.3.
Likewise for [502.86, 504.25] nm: 61.8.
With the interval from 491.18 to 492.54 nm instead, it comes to 60.0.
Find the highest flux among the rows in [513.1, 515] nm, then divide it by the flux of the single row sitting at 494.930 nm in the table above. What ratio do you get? 0.950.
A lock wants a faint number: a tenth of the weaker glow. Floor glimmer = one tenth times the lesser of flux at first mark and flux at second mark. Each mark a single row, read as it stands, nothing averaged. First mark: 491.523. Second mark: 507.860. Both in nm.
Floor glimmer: 1.01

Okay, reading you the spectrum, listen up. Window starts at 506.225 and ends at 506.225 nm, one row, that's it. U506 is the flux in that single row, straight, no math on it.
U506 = 10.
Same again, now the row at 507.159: 10.2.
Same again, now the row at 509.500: 10.2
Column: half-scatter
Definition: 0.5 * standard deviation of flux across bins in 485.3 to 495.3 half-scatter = 0.33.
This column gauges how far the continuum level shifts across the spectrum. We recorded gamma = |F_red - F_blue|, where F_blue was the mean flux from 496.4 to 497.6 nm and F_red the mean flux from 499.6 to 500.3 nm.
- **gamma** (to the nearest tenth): 0.1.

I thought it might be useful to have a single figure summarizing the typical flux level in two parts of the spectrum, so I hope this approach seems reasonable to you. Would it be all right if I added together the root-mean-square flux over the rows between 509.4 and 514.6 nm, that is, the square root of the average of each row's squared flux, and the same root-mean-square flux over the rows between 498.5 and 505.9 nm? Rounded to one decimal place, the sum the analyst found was 20.2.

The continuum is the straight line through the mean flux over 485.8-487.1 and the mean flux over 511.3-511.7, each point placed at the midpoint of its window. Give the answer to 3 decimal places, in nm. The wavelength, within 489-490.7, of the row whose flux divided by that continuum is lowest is 489.716 nm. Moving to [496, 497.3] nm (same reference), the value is 496.071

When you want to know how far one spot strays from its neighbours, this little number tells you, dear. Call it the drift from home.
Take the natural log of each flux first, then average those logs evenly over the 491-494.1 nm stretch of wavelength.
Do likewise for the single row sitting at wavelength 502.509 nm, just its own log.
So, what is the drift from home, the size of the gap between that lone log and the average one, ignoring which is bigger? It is 0.01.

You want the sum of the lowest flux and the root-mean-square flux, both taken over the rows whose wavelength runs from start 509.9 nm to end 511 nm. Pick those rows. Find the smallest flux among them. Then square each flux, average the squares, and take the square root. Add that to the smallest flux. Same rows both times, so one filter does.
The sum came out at 19.8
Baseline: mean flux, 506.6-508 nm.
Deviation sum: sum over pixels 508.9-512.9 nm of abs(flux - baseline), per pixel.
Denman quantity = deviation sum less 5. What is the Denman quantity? -2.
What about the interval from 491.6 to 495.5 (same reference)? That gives -2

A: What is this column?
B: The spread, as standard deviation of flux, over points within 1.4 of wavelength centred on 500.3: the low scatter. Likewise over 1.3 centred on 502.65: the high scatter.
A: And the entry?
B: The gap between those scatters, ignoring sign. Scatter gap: 0.02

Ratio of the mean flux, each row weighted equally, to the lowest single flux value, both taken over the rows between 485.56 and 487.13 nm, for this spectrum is 1.151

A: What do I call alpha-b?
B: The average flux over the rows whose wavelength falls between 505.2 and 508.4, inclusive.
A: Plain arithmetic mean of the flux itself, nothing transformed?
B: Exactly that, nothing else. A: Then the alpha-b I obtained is 10.2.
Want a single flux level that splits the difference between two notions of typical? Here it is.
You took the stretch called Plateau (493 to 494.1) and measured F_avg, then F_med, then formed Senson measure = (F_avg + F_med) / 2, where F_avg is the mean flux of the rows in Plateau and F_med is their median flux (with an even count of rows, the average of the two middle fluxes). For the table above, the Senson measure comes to 10.32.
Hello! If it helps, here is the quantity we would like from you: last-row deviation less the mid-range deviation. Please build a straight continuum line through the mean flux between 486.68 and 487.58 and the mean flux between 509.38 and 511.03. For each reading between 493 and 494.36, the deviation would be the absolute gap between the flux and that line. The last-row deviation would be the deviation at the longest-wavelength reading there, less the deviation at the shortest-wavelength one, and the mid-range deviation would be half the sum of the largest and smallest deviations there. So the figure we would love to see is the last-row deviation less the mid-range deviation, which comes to -0.57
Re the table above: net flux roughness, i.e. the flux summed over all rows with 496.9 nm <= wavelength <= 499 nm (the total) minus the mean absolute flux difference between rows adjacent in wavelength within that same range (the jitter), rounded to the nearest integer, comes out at 92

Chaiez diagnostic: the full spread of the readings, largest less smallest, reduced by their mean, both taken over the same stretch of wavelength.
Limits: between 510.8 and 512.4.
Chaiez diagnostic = -9.55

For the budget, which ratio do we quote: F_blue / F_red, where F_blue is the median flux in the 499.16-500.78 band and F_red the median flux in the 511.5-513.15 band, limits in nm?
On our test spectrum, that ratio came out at 1.02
